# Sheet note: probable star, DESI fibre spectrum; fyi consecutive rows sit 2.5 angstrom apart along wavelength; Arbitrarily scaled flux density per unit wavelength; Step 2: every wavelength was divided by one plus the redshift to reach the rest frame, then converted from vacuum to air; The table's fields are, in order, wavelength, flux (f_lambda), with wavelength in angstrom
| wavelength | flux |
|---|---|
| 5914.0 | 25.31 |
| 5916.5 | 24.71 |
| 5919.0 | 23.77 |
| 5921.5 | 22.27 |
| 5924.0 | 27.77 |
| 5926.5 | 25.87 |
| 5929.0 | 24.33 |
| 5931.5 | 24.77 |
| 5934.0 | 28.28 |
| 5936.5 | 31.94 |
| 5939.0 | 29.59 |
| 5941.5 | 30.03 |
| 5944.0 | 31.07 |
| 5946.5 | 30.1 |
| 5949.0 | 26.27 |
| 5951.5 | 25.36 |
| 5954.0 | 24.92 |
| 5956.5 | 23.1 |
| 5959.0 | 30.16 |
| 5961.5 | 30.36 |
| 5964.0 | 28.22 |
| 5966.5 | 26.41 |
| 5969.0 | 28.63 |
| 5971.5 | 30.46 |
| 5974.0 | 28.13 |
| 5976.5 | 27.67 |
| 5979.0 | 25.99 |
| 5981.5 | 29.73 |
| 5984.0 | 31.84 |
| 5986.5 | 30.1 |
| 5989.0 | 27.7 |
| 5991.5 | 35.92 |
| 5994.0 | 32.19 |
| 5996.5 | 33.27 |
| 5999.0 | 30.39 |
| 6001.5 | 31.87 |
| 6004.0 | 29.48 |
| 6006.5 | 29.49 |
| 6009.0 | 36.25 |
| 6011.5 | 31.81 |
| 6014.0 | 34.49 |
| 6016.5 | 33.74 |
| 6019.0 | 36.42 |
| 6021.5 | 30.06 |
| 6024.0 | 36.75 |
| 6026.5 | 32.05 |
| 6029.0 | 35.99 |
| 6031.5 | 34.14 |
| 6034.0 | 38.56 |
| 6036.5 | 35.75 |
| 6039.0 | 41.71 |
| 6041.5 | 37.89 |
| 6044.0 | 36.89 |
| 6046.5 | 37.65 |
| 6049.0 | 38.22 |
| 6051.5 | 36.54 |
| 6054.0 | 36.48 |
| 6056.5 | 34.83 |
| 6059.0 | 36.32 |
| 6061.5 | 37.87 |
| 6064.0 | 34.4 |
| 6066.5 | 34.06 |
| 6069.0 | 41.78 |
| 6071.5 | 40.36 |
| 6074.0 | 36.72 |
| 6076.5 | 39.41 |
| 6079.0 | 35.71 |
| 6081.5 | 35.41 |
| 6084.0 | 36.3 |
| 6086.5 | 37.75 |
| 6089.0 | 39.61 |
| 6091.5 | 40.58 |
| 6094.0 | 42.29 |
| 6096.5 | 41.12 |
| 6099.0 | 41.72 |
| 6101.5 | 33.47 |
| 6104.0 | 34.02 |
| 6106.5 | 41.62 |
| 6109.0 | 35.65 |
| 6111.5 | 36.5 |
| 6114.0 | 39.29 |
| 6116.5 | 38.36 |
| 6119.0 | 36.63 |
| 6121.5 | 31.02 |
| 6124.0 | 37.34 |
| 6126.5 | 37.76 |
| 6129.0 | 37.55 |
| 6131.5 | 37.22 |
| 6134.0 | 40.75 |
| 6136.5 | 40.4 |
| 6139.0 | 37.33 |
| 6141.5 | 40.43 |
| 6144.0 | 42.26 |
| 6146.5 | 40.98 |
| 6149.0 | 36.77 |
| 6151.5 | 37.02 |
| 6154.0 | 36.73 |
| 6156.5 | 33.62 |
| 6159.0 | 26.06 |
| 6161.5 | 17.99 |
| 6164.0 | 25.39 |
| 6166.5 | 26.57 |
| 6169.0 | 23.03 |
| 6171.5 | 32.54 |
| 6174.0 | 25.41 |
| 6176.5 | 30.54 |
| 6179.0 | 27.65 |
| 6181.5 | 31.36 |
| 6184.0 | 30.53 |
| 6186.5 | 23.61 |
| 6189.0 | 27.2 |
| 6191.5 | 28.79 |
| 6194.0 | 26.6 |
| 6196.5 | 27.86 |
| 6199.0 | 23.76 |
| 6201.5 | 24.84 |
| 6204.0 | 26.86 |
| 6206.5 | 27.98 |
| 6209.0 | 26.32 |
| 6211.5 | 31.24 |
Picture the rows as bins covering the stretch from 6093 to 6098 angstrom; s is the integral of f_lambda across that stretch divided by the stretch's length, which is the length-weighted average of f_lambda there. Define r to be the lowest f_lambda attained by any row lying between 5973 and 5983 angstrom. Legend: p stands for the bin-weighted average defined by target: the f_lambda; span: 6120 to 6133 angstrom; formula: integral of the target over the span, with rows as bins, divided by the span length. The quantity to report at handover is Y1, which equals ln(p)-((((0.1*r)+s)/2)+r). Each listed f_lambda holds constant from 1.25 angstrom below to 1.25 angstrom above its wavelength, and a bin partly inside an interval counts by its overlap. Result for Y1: -45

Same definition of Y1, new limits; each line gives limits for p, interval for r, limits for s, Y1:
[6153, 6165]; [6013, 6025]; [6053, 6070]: -46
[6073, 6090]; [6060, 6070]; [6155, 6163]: -45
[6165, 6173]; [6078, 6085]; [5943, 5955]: -48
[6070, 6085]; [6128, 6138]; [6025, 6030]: -52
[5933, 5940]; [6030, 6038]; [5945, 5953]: -46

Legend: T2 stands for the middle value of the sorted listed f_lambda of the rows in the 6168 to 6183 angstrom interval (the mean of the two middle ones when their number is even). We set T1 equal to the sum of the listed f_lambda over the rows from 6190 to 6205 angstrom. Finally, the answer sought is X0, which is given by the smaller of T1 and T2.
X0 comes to 29.1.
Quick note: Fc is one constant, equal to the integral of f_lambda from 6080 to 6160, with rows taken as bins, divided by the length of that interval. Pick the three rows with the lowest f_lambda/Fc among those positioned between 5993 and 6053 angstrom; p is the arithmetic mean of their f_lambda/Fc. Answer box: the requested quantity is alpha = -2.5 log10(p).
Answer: 0.3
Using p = 0.79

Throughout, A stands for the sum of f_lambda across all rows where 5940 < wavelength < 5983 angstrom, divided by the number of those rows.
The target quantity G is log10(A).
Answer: 1.45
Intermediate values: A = 28.0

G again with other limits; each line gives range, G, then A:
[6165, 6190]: 1.44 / 27.8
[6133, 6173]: 1.53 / 33.6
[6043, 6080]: 1.57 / 37.1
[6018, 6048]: 1.56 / 36.2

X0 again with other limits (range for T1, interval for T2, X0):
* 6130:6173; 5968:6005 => 30.1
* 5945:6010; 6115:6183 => 36.7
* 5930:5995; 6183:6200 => 27.2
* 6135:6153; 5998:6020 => 31.9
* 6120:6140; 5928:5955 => 28.3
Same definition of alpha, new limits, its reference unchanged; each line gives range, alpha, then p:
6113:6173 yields 0.6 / 0.59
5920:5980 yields 0.5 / 0.62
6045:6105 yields 0.1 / 0.90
